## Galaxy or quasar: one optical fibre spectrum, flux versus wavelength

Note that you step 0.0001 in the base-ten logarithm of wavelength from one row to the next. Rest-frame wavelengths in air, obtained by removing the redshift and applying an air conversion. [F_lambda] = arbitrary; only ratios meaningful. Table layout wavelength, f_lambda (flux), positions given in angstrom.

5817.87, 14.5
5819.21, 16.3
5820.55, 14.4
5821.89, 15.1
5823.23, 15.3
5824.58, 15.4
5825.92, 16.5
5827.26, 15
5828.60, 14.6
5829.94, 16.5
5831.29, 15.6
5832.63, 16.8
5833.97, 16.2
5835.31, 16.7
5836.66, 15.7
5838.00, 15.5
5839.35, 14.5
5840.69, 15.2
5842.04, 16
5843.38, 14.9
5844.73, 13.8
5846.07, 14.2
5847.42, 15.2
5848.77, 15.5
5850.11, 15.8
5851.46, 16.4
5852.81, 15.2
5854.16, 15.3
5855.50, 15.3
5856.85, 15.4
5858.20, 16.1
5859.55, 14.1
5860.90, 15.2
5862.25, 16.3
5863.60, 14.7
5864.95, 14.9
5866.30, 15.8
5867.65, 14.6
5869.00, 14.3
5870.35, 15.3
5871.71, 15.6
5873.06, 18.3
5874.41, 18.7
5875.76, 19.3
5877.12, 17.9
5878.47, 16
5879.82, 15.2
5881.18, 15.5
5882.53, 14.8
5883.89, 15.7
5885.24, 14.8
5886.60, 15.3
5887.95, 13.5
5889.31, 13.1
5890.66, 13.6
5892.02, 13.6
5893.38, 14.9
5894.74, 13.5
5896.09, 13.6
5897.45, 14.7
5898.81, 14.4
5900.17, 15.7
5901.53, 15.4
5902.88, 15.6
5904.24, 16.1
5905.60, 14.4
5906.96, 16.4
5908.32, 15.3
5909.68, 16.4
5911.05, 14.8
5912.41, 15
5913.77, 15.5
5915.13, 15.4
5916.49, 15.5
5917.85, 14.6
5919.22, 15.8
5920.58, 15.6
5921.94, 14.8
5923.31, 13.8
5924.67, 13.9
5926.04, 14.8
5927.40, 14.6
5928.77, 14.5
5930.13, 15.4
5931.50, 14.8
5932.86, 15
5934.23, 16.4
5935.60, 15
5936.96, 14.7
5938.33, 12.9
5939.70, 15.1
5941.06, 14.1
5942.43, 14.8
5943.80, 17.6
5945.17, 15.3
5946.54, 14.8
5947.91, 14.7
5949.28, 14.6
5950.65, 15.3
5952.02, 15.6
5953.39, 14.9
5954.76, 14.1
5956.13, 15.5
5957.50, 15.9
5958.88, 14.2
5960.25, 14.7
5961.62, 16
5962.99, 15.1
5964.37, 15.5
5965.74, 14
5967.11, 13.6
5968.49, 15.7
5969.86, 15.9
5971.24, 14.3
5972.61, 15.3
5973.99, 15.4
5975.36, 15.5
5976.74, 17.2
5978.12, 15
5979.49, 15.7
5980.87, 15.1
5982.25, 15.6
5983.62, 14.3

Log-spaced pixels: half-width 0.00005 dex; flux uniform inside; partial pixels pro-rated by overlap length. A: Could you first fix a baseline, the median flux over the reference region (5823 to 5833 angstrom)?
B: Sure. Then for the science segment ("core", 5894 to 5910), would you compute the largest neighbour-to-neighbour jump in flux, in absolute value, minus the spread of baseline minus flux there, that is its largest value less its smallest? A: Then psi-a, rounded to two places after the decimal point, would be -0.90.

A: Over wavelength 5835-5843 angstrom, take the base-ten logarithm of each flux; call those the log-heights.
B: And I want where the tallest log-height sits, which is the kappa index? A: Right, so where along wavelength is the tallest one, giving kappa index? 5835.31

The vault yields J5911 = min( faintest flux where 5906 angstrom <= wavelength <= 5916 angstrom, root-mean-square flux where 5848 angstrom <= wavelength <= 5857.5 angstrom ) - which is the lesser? 14.8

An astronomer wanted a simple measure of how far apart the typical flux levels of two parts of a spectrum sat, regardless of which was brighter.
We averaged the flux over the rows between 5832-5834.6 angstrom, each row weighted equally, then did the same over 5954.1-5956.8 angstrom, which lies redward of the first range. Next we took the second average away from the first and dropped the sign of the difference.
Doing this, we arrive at 1.7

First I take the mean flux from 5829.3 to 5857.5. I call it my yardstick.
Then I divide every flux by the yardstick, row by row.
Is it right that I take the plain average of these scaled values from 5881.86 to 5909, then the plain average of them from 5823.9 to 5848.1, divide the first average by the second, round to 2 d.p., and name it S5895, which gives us 0.95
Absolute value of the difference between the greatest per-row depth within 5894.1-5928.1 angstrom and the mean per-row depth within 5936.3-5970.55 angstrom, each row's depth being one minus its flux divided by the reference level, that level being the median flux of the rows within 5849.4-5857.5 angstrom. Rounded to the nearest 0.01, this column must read 0.10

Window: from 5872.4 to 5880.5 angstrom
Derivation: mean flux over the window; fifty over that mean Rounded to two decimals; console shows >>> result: 2.85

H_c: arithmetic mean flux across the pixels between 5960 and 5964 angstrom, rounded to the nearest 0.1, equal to 15.3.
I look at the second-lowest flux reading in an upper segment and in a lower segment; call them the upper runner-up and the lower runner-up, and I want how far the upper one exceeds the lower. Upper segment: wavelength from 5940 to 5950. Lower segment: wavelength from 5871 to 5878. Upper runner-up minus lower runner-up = -3.3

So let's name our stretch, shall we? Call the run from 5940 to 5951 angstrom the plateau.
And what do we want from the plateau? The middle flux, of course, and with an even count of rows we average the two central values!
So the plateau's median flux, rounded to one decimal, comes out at 14.8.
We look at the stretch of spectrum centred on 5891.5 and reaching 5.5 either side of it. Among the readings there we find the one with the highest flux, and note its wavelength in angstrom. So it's 5886.60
